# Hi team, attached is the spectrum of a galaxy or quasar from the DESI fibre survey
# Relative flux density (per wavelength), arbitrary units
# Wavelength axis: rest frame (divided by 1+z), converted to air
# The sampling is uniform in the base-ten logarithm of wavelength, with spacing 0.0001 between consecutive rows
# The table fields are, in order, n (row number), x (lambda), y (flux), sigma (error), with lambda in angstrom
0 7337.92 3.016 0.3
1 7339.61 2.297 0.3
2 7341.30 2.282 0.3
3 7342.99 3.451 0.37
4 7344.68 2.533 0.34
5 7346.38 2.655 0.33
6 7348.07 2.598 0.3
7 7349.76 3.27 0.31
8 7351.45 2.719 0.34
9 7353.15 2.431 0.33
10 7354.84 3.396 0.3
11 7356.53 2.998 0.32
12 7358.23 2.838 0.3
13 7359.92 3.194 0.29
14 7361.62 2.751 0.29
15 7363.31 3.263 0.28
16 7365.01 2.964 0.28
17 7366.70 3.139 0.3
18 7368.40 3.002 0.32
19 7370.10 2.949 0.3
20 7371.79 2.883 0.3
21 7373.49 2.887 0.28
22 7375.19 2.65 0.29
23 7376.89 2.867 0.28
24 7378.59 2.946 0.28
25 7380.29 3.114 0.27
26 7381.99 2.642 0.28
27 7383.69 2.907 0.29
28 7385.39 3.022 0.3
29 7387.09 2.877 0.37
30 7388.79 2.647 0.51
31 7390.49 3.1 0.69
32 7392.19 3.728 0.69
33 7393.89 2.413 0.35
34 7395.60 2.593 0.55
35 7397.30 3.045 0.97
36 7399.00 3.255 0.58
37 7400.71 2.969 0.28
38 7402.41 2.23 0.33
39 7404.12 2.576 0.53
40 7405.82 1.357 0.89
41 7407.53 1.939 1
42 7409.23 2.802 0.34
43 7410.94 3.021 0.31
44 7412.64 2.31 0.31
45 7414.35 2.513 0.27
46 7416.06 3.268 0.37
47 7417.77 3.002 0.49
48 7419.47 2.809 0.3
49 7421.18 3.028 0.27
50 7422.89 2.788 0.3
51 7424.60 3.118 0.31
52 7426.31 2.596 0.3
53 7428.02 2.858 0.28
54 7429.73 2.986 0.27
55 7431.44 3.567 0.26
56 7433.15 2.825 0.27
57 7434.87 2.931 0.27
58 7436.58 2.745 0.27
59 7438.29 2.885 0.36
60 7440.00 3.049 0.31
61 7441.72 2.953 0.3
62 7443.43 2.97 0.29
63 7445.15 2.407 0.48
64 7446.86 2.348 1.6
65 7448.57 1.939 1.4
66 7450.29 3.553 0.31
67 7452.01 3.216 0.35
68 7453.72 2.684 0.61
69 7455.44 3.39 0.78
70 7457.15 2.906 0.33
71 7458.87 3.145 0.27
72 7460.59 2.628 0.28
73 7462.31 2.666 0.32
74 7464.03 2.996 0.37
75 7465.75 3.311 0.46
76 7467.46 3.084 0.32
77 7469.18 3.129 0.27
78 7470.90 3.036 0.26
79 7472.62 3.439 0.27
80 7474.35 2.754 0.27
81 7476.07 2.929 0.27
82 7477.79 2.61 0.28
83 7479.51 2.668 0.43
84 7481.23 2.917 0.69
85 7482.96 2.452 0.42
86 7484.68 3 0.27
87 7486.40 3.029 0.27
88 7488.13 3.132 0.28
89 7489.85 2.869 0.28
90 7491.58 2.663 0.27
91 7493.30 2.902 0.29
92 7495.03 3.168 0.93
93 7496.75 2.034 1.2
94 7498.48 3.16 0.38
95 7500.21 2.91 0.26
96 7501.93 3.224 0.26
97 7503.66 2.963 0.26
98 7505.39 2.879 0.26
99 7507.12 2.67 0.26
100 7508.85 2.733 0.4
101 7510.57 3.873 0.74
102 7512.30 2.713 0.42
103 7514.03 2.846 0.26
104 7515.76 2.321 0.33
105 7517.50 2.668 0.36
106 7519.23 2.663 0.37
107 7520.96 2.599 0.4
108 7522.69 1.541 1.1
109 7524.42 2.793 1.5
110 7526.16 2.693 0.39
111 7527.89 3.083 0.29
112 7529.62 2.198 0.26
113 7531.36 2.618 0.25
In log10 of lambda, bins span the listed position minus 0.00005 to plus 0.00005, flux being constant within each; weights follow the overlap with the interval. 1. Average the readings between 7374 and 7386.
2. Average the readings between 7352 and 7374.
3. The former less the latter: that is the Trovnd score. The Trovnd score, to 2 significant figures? -0.10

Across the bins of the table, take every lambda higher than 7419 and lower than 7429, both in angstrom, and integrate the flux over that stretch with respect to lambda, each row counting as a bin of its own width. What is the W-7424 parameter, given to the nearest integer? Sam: 29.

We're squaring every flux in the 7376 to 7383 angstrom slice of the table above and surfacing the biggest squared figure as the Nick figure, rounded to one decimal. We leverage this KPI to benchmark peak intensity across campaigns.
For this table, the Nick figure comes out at 9.7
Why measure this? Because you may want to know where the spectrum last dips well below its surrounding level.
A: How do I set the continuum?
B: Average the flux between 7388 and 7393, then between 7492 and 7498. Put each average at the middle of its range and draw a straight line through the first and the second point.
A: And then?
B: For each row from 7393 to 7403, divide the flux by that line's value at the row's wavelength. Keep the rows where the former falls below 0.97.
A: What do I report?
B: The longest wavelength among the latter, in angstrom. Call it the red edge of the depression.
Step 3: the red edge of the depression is 7402.41 angstrom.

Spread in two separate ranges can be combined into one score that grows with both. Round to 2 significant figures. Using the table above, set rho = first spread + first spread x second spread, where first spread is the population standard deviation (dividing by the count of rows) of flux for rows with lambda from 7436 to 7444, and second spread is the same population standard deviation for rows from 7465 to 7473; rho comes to 0.12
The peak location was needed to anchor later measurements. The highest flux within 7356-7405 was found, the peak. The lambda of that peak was 7392.19 angstrom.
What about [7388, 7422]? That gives 7392.19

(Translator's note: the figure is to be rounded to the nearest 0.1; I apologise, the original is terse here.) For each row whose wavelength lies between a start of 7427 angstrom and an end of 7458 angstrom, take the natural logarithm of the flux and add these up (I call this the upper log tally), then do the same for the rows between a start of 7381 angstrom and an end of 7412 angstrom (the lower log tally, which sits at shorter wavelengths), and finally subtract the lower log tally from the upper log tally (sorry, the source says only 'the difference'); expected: 1.3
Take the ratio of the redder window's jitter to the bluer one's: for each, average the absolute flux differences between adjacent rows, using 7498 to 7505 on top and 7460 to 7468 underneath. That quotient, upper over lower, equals 1.2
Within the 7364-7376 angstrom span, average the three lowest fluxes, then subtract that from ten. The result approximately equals 7.19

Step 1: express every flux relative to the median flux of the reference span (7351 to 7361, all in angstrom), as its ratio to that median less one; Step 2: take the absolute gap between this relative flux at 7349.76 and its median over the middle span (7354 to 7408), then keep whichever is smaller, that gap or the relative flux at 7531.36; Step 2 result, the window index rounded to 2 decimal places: -0.10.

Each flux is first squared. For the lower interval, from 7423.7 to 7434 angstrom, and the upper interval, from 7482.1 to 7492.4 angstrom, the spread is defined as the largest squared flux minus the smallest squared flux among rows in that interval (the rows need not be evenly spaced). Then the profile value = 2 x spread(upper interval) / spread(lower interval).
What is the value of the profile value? 1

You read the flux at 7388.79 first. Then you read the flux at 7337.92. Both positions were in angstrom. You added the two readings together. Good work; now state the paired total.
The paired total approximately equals 5.66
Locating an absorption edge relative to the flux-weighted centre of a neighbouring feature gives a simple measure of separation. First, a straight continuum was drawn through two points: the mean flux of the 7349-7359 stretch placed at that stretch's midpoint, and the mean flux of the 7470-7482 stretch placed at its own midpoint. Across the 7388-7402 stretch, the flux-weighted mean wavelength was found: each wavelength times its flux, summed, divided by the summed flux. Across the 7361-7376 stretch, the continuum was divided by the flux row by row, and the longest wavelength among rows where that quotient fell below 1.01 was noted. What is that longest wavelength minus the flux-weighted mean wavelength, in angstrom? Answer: -24.7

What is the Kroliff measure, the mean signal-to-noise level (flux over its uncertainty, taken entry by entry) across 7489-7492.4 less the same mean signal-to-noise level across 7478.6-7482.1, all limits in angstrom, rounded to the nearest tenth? 4.8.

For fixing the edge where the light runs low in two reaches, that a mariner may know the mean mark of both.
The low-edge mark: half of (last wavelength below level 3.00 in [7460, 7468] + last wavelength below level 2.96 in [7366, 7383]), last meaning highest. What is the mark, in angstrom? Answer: 7423.0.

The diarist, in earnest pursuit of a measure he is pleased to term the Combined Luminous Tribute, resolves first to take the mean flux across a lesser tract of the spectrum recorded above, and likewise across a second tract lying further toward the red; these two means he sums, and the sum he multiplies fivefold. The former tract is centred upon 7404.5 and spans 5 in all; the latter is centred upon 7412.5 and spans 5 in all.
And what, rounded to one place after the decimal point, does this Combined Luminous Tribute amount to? 23.3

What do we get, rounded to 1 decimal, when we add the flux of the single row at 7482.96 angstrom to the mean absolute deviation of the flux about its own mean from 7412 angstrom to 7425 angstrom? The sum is 2.7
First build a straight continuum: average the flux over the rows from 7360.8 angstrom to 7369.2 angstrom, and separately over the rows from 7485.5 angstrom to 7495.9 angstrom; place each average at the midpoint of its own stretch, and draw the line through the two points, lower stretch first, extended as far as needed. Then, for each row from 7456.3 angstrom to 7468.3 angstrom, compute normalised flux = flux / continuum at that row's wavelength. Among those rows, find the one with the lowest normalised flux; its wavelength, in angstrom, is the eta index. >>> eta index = 7460.59 angstrom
